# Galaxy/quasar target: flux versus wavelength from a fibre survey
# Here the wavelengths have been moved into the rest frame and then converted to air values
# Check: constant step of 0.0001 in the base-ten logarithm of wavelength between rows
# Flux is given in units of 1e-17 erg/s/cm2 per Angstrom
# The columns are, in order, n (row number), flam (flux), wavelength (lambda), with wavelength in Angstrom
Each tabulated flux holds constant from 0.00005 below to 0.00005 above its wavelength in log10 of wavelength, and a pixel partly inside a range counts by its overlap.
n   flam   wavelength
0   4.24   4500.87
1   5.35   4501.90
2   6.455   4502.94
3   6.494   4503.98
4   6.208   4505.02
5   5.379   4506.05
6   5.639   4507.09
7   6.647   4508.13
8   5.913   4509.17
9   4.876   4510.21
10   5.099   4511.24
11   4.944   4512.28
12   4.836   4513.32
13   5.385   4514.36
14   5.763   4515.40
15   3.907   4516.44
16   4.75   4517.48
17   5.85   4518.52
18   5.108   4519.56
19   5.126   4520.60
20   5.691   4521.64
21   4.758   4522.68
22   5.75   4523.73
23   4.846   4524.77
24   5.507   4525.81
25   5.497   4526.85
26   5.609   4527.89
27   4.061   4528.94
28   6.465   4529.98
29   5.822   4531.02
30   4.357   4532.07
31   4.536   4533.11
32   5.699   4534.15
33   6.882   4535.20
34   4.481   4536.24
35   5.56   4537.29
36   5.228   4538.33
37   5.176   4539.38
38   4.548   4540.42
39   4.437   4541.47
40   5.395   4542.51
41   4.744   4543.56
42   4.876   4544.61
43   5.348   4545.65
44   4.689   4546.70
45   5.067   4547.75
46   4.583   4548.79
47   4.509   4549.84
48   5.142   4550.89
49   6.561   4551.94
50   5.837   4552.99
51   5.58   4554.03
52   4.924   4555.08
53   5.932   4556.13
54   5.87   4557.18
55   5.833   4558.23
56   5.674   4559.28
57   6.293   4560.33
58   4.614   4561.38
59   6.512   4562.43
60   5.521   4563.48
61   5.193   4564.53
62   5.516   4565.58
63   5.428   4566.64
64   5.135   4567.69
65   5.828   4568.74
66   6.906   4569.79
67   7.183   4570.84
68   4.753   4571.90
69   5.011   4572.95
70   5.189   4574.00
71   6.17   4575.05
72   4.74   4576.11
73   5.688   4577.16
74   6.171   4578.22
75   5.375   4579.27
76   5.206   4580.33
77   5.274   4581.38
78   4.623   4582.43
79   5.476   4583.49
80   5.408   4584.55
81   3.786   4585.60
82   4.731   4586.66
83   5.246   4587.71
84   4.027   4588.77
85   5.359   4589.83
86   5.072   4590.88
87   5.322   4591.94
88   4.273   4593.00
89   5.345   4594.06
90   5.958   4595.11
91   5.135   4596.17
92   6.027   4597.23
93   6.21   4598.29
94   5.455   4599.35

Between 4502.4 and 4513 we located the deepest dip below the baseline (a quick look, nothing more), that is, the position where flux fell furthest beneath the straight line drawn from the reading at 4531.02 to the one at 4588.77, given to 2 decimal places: 4510.21 Angstrom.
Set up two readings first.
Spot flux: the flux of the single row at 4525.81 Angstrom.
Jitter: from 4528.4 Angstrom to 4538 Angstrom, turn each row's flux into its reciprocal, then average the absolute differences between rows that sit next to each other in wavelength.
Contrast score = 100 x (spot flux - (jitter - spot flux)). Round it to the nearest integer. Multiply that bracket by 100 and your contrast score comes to 1097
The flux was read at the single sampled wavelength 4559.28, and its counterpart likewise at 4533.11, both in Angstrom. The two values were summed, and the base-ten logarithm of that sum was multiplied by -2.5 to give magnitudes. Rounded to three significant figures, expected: -2.52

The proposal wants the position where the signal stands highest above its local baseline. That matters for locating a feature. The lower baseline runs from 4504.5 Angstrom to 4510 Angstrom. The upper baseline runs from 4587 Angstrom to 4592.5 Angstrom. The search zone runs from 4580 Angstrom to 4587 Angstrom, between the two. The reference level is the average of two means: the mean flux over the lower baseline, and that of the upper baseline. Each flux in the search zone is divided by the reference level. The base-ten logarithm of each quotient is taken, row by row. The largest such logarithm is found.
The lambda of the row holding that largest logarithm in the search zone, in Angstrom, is 4583.49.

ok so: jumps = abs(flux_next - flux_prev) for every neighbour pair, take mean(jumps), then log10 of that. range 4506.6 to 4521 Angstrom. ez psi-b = -0.17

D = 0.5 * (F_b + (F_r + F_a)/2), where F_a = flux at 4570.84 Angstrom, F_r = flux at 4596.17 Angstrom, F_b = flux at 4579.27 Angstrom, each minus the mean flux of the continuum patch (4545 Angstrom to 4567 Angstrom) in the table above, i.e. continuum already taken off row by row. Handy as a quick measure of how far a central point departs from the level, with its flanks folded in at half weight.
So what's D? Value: 0.31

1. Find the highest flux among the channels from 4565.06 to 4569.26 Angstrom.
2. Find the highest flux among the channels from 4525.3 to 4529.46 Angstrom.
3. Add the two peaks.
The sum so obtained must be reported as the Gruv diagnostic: 11.4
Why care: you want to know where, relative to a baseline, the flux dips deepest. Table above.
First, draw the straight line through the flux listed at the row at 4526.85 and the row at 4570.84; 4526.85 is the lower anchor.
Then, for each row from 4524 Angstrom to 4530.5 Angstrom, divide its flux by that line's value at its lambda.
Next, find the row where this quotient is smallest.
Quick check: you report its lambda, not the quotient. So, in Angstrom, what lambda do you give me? 4528.94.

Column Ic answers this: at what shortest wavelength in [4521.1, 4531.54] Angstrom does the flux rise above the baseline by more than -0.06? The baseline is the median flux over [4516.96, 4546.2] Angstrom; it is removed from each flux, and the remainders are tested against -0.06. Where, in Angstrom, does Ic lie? 4521.64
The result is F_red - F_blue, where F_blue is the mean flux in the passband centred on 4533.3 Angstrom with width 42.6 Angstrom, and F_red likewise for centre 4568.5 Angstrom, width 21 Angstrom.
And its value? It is 0.5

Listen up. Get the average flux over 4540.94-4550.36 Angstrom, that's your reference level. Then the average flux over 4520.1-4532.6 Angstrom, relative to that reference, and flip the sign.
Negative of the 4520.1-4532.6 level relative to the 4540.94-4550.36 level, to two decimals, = -1.09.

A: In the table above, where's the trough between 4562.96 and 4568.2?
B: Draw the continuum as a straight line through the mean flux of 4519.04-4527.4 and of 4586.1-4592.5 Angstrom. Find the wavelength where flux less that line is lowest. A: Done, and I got 4567.69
